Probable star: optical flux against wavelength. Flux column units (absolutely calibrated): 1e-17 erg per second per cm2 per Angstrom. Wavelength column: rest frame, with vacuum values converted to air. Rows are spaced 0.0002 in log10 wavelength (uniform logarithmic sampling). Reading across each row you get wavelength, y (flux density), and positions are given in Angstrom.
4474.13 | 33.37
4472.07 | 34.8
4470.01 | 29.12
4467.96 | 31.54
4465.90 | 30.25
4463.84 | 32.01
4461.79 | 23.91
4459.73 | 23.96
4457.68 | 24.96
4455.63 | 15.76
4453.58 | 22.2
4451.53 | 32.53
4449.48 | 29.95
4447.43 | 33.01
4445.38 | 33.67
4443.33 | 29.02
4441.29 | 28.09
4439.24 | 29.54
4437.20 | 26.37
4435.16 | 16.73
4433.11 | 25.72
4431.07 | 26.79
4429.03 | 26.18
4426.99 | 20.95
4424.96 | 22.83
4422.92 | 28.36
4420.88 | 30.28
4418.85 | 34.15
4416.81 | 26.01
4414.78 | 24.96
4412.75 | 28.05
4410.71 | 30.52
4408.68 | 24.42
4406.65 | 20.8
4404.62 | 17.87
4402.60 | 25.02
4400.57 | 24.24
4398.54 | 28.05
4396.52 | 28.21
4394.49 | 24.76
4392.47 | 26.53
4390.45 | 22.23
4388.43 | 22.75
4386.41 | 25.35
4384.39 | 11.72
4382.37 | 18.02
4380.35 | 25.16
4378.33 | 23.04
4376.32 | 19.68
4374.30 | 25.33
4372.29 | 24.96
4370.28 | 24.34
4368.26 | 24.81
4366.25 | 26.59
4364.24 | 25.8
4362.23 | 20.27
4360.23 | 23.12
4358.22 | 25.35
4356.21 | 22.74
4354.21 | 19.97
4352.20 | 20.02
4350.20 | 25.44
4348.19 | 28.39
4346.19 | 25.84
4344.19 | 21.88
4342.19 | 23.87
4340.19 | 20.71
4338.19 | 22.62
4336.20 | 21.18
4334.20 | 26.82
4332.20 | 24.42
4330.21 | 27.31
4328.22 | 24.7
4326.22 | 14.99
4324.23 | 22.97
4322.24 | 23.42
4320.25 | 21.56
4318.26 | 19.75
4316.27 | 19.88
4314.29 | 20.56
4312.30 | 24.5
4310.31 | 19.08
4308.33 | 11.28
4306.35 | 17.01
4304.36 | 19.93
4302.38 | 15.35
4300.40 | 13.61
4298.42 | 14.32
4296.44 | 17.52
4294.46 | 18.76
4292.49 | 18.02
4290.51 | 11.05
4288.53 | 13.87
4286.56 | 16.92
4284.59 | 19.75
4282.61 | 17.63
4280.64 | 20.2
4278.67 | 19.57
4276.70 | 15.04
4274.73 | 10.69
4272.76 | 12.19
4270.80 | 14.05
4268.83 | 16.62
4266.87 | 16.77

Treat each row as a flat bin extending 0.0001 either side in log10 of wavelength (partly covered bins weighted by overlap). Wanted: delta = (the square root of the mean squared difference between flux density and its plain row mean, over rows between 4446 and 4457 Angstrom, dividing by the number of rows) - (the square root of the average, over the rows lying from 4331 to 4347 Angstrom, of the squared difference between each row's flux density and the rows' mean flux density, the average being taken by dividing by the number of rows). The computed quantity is 4.6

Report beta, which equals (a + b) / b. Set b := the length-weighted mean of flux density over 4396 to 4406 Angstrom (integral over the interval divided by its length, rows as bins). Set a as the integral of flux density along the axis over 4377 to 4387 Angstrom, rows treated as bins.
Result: 9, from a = 204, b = 24.4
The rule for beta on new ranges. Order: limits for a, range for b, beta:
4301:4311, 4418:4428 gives 7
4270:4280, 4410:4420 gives 6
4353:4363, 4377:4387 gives 12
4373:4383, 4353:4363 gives 11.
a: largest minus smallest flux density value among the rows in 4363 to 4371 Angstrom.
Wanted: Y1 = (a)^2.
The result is 5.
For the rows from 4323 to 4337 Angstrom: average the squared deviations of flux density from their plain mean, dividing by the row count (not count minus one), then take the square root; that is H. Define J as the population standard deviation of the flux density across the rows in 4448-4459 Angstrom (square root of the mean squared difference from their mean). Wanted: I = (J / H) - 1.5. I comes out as 0.02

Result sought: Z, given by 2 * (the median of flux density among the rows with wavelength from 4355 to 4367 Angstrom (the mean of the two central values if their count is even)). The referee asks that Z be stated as 48.5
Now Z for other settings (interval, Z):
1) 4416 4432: 53.0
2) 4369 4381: 49.3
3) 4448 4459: 49.9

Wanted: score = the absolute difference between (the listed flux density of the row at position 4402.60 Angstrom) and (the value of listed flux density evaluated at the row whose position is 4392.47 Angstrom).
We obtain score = 2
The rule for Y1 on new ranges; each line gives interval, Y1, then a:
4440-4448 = 31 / 6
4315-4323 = 13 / 4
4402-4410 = 51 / 7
